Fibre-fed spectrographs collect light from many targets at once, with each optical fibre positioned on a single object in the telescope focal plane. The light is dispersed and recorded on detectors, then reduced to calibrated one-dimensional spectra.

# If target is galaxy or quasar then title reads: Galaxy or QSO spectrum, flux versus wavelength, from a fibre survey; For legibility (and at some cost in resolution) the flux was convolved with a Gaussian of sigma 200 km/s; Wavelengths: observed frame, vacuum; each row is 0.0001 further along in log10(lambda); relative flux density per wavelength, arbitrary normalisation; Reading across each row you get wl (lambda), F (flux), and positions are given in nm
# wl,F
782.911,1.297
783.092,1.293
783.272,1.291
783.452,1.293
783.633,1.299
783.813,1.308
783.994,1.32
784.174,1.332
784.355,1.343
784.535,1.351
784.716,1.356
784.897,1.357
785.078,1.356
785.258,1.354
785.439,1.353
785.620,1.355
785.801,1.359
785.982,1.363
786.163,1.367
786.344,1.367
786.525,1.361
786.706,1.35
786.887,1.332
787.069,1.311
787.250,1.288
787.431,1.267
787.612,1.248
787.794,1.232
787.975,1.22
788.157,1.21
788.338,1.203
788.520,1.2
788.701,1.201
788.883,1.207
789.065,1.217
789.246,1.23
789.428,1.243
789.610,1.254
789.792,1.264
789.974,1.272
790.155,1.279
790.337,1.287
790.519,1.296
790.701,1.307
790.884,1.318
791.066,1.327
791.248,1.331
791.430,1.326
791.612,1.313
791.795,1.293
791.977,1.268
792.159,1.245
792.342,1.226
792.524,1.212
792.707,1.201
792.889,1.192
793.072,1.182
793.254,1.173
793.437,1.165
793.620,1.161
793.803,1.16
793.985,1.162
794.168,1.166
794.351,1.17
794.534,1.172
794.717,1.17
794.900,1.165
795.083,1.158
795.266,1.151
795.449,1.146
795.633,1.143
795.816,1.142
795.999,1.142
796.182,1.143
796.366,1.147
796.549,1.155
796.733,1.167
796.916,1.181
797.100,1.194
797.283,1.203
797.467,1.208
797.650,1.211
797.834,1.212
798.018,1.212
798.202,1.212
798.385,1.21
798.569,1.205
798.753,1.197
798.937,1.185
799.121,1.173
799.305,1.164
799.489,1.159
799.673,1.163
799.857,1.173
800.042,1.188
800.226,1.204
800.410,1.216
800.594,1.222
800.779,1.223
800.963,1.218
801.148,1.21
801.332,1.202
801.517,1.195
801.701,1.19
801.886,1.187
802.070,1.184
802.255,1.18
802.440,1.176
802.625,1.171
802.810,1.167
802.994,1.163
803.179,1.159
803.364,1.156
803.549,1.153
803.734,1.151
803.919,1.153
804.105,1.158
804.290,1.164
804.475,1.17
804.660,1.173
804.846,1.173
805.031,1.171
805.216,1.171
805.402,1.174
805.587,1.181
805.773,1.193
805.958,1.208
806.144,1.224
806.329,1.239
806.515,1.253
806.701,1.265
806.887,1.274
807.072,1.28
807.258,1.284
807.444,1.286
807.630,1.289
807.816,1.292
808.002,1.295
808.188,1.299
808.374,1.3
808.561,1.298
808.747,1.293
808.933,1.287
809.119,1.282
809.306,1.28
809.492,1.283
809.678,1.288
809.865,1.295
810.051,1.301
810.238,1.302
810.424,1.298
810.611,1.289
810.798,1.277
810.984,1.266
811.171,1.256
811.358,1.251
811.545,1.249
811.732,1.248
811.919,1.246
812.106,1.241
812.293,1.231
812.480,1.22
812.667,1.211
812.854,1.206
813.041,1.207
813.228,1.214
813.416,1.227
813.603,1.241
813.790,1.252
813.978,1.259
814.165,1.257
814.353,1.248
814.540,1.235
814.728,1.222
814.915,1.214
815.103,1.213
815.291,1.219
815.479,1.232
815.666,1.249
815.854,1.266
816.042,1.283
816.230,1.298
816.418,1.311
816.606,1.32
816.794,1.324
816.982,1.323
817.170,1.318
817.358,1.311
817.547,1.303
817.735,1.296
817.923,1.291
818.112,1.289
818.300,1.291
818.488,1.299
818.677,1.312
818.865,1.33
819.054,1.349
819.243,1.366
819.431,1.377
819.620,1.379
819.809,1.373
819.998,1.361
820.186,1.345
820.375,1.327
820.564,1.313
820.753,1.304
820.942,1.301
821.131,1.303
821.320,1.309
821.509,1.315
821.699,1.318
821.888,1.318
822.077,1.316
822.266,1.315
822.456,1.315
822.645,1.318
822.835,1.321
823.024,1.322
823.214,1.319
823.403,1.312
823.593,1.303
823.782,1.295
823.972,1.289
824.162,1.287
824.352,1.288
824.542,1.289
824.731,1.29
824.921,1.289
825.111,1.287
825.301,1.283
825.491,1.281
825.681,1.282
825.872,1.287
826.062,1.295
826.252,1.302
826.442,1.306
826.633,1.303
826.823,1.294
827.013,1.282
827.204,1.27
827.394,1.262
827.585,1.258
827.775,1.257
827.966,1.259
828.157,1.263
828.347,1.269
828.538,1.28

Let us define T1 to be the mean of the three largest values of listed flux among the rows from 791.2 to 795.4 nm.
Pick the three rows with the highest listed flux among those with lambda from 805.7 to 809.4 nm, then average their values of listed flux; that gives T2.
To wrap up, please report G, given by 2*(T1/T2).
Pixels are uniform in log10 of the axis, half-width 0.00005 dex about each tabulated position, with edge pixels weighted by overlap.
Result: 2.04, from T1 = 1.32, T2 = 1.299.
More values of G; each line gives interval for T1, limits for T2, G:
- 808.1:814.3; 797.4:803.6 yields 2.13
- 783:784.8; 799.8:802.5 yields 2.21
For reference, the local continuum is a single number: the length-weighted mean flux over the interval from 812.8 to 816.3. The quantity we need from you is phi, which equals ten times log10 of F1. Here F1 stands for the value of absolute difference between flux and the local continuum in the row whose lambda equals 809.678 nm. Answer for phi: -13.1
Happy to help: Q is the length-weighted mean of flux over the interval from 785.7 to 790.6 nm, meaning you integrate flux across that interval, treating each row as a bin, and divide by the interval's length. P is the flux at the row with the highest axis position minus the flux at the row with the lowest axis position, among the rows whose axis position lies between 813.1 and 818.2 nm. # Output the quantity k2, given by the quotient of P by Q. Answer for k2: 0.06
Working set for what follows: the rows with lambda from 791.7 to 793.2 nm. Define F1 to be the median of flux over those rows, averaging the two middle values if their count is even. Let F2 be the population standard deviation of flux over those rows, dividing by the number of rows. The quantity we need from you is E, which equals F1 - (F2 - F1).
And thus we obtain 2.40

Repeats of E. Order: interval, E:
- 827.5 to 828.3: 2.51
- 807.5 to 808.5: 2.59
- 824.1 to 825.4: 2.57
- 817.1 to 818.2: 2.59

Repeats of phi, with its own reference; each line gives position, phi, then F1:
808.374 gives -12.1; 0.061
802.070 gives -12.6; 0.055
